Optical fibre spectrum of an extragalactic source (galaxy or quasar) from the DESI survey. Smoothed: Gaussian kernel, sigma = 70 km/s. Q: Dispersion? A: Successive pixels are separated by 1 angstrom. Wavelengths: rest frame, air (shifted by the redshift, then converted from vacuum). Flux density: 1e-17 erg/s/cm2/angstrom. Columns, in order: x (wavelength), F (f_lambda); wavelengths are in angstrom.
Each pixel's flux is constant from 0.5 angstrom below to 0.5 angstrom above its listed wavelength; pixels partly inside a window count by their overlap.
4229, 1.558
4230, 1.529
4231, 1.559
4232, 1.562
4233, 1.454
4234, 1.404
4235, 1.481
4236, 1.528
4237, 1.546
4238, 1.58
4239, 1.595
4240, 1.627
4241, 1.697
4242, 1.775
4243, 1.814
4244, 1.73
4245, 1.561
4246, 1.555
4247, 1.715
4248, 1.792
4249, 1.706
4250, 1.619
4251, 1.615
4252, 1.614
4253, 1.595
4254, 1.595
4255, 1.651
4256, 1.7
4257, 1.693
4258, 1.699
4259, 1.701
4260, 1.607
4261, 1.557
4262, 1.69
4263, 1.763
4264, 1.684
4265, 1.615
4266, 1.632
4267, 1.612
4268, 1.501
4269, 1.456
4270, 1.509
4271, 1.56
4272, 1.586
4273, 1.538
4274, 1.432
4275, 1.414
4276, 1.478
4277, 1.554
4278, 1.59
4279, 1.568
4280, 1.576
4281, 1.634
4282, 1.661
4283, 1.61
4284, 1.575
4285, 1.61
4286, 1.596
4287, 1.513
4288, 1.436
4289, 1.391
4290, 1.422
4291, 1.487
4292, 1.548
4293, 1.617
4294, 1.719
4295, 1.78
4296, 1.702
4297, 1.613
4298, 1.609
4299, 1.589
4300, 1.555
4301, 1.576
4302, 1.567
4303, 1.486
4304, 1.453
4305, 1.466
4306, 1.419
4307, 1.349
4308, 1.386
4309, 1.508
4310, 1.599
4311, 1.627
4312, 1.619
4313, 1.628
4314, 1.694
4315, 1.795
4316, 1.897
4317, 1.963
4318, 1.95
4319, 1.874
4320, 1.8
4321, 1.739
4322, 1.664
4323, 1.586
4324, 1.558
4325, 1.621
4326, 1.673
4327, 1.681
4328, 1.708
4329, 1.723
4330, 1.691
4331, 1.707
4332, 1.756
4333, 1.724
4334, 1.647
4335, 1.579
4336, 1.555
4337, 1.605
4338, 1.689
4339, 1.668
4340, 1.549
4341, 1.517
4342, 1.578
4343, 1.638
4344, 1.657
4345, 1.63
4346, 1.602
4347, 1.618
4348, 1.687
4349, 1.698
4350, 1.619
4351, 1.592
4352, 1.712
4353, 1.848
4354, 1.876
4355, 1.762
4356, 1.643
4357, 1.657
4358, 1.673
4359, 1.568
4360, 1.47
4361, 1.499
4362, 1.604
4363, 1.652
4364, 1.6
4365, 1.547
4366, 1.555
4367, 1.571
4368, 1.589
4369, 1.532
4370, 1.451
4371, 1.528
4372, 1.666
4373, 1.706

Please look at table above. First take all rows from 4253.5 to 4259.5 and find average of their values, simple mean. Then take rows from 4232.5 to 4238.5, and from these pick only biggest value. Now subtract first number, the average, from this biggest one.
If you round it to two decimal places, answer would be -0.09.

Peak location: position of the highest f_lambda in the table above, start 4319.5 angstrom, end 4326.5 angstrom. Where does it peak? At 4320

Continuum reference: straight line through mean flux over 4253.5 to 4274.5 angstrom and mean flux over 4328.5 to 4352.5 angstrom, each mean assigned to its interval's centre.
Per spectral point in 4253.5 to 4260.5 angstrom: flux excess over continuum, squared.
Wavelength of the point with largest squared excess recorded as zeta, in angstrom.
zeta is 4256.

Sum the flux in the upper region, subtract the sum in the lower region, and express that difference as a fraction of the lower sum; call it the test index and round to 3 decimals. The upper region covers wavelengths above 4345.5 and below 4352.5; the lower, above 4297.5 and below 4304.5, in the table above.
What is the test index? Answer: 0.064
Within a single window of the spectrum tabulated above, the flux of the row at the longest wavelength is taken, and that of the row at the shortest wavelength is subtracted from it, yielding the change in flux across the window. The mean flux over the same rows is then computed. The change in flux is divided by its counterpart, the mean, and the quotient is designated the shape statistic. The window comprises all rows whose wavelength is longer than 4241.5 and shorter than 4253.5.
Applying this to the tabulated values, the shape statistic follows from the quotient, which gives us -0.11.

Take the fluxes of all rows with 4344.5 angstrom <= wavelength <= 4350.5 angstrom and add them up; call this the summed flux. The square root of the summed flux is 3.14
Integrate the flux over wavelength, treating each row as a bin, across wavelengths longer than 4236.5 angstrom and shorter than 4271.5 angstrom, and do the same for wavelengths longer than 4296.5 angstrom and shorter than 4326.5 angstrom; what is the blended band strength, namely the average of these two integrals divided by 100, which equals 0.53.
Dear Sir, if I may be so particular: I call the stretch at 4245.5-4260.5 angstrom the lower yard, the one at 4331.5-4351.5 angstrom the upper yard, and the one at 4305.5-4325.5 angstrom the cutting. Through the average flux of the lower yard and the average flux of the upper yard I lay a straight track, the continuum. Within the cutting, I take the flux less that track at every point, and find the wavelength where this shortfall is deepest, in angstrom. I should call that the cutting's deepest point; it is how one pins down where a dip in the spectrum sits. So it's 4307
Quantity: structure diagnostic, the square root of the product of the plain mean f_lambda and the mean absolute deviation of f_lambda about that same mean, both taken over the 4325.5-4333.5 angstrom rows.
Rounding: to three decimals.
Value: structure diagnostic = 0.184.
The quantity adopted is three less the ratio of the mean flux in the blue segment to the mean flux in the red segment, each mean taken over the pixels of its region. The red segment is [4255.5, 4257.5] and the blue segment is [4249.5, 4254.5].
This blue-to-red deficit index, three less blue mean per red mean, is 2.05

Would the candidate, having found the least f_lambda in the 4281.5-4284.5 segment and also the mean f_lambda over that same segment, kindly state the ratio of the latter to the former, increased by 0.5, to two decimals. 1.53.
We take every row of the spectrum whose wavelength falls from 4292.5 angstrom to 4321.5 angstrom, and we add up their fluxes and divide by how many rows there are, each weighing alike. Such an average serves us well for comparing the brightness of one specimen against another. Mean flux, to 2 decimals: 1.64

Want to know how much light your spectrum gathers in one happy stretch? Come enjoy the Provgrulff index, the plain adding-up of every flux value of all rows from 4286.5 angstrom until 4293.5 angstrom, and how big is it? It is 10.4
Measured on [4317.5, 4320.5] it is 5.6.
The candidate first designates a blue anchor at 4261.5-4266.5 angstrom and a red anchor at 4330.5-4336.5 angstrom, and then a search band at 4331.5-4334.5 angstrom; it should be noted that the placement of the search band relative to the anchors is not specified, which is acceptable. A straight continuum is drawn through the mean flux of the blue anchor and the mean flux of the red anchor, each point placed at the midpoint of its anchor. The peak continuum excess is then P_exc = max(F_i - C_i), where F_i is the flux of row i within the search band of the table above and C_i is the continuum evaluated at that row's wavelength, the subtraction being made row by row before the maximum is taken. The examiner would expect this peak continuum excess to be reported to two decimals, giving 0.09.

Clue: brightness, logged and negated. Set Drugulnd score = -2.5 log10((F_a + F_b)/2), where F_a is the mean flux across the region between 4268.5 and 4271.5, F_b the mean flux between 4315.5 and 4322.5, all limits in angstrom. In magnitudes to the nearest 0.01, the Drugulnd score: -0.56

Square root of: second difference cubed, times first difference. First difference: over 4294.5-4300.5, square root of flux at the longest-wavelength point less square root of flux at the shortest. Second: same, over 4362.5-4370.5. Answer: 0.007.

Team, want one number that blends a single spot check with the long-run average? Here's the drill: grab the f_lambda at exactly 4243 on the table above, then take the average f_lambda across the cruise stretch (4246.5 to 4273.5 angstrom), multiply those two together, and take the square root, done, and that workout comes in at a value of 1.72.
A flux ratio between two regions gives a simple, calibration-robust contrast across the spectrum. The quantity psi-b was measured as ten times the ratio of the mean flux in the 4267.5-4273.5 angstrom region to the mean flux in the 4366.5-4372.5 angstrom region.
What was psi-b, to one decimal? 9.8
